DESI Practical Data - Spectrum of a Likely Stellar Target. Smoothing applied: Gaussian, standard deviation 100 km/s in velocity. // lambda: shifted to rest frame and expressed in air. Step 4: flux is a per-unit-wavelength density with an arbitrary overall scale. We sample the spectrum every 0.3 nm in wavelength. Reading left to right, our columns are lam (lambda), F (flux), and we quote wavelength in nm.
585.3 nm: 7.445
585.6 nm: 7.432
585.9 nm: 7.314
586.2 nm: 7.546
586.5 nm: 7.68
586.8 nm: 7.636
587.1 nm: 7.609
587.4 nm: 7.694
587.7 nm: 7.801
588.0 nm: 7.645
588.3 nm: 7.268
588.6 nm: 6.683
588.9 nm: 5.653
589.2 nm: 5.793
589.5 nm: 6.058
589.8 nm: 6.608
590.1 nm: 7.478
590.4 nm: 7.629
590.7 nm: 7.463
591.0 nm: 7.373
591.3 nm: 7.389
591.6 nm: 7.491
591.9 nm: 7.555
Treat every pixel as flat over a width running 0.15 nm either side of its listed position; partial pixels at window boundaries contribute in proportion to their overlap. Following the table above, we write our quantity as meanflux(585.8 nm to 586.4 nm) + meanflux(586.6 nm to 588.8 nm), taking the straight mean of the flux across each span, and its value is 14.9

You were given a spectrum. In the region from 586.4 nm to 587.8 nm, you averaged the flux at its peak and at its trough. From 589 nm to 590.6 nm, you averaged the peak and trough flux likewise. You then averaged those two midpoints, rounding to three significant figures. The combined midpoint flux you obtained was 7.21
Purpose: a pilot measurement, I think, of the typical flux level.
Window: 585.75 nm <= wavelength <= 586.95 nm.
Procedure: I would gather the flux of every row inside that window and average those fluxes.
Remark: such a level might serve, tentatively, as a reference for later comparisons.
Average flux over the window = 7.54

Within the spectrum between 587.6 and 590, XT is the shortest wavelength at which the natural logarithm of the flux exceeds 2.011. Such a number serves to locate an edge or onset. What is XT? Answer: 587.7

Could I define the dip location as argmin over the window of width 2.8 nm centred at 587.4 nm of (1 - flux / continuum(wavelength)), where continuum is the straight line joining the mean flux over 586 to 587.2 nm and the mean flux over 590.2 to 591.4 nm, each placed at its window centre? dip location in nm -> 587.7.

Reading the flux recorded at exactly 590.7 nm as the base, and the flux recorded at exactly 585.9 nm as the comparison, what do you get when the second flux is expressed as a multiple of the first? 0.98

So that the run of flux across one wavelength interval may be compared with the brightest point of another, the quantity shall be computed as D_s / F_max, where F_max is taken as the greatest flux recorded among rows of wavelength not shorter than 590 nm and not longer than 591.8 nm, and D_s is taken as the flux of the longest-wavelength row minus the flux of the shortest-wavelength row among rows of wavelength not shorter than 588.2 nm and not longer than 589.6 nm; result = -0.16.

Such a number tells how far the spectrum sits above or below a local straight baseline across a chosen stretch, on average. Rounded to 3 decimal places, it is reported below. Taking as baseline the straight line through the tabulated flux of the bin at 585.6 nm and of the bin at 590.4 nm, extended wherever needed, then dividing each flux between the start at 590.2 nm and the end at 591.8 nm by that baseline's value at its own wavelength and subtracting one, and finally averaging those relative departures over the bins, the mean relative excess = -0.024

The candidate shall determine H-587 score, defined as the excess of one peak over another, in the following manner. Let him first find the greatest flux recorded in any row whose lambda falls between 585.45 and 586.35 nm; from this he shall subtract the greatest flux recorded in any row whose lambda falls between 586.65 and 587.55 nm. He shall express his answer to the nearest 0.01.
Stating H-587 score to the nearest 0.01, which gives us -0.15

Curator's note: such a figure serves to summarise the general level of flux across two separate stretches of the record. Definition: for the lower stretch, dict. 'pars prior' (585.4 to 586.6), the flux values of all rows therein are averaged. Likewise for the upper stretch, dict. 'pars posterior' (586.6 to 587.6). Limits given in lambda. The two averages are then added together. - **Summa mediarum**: 15.1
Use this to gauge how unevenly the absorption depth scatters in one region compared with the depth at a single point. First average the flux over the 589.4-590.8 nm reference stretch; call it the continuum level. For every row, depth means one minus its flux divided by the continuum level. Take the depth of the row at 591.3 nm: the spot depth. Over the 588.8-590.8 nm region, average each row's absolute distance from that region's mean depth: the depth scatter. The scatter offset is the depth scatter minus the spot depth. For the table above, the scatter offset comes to 0.15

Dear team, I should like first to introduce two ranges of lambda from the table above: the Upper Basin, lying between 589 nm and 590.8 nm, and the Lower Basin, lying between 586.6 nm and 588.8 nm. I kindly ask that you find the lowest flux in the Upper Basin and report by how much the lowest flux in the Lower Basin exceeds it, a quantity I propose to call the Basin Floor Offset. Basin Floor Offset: 0.89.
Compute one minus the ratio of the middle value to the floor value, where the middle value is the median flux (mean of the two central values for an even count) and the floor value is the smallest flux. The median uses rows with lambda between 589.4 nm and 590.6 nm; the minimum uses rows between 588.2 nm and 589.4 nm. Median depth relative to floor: -0.25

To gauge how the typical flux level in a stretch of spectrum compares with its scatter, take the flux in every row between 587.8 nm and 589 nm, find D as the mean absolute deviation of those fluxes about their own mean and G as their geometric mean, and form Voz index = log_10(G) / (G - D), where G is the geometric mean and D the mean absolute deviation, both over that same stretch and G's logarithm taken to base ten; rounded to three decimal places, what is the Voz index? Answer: 0.136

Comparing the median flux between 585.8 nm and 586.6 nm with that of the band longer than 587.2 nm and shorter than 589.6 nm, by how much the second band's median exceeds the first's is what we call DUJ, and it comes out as -0.57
